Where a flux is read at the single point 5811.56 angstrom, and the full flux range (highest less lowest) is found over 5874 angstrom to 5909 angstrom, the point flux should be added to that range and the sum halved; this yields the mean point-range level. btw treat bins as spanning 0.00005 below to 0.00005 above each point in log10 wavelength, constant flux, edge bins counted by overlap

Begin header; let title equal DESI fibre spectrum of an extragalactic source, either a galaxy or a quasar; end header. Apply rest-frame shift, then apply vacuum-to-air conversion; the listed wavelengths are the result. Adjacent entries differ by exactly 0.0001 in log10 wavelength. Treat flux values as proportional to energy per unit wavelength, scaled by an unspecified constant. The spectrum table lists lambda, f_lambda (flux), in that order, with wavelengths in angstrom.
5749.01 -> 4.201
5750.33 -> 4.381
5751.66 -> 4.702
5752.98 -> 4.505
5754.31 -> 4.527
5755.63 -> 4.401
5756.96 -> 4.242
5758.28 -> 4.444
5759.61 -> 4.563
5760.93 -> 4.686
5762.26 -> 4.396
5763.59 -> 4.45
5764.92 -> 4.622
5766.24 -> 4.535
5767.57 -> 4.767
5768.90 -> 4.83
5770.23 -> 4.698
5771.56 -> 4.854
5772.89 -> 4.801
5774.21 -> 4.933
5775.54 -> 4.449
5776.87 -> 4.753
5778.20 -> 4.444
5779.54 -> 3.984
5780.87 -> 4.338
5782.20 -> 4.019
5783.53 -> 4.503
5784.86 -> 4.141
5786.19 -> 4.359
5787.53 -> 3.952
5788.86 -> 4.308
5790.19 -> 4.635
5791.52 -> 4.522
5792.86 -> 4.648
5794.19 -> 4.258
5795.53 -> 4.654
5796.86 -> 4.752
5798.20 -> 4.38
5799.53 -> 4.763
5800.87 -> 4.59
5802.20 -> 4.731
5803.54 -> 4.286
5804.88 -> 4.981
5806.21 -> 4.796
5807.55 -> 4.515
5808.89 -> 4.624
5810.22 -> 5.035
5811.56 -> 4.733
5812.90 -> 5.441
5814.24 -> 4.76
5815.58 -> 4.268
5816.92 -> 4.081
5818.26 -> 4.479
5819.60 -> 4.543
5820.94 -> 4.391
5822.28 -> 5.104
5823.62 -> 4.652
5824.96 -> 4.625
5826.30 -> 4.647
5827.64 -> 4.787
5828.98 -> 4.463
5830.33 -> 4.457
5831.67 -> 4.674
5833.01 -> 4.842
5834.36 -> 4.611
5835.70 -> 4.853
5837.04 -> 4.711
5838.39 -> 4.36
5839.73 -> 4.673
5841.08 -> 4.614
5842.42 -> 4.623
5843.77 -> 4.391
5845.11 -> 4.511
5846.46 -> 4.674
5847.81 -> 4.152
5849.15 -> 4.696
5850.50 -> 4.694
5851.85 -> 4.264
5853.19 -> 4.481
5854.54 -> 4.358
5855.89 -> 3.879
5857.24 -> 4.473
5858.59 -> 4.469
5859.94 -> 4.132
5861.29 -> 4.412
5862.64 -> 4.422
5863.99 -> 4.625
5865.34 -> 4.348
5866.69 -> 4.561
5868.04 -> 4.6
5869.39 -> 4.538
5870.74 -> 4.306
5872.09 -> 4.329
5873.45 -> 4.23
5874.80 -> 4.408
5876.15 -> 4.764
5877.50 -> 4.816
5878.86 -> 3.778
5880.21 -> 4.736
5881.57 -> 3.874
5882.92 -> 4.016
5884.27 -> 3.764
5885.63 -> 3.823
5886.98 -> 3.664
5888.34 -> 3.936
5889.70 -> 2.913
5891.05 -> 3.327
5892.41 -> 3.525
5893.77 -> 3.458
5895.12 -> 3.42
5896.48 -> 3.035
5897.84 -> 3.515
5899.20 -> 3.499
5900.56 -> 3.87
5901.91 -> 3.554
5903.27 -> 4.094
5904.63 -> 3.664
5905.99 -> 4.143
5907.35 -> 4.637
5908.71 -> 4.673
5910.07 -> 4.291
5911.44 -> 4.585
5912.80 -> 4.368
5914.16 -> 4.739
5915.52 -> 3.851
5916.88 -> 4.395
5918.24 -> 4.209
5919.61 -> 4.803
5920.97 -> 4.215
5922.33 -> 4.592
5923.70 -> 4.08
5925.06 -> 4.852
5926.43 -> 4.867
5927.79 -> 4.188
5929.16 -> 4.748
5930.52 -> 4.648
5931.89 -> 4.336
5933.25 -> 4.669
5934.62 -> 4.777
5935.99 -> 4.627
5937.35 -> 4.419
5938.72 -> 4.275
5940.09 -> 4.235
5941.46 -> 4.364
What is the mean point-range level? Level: 3.3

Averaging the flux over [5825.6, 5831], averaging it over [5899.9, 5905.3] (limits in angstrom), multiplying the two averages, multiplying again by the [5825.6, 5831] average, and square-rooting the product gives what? 8.94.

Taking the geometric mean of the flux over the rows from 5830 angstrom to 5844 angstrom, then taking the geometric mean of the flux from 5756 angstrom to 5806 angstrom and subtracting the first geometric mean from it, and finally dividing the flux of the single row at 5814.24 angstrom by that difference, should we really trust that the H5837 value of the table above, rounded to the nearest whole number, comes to -46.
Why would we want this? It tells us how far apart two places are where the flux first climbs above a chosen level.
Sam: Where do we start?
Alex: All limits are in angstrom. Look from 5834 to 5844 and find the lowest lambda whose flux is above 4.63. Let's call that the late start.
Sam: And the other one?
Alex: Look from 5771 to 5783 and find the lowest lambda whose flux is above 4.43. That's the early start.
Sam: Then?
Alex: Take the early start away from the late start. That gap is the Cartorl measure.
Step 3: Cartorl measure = 64.1 angstrom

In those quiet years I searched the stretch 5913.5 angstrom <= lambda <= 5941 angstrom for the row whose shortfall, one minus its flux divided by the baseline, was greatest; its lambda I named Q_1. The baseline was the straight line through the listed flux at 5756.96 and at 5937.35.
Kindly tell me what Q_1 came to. 5915.52 angstrom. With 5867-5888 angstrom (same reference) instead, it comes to 5886.98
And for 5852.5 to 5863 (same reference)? 5855.89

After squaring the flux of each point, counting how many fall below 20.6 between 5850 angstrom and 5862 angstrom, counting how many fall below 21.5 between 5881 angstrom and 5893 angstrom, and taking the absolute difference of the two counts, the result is 1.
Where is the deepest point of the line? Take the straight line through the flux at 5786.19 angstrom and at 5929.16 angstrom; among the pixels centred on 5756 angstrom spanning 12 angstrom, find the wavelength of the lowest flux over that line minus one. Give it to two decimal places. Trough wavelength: 5756.96 angstrom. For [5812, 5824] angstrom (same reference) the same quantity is 5816.92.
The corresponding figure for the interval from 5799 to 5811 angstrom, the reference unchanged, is 5803.54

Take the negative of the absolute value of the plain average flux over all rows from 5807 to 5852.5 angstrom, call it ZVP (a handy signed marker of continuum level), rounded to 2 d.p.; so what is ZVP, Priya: -4.62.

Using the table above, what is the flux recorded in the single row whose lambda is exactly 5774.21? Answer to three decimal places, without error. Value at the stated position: 4.933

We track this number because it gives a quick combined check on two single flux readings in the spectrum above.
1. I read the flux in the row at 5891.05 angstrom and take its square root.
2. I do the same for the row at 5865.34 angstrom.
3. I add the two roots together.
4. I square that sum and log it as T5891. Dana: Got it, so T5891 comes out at 15.3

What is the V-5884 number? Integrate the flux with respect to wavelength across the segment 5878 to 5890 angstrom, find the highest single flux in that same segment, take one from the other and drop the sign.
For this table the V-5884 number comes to 42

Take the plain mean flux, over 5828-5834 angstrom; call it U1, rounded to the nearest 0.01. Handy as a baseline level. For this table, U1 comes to 4.61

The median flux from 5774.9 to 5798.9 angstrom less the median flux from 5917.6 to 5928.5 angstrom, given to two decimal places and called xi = 0.01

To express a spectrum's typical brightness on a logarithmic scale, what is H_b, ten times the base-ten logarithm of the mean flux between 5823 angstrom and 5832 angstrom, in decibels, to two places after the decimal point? 6.64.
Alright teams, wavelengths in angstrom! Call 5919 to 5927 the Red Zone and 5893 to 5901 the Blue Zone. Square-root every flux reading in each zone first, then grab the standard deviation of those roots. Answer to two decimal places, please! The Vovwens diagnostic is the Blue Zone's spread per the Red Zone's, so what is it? 0.89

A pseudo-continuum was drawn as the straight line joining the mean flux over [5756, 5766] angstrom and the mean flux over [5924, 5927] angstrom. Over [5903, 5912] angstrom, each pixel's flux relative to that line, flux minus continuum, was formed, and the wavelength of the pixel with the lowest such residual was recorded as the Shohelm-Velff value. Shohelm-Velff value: 5904.63 angstrom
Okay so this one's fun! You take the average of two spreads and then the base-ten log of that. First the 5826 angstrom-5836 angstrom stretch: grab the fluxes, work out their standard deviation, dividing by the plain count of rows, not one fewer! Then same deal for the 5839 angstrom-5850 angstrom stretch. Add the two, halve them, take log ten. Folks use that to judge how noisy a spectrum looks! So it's -0.80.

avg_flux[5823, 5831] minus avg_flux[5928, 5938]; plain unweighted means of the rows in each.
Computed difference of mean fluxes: 0.0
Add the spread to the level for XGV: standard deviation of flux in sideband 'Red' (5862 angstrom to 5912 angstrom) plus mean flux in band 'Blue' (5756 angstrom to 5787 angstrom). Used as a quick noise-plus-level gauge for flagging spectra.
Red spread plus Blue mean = 5.0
